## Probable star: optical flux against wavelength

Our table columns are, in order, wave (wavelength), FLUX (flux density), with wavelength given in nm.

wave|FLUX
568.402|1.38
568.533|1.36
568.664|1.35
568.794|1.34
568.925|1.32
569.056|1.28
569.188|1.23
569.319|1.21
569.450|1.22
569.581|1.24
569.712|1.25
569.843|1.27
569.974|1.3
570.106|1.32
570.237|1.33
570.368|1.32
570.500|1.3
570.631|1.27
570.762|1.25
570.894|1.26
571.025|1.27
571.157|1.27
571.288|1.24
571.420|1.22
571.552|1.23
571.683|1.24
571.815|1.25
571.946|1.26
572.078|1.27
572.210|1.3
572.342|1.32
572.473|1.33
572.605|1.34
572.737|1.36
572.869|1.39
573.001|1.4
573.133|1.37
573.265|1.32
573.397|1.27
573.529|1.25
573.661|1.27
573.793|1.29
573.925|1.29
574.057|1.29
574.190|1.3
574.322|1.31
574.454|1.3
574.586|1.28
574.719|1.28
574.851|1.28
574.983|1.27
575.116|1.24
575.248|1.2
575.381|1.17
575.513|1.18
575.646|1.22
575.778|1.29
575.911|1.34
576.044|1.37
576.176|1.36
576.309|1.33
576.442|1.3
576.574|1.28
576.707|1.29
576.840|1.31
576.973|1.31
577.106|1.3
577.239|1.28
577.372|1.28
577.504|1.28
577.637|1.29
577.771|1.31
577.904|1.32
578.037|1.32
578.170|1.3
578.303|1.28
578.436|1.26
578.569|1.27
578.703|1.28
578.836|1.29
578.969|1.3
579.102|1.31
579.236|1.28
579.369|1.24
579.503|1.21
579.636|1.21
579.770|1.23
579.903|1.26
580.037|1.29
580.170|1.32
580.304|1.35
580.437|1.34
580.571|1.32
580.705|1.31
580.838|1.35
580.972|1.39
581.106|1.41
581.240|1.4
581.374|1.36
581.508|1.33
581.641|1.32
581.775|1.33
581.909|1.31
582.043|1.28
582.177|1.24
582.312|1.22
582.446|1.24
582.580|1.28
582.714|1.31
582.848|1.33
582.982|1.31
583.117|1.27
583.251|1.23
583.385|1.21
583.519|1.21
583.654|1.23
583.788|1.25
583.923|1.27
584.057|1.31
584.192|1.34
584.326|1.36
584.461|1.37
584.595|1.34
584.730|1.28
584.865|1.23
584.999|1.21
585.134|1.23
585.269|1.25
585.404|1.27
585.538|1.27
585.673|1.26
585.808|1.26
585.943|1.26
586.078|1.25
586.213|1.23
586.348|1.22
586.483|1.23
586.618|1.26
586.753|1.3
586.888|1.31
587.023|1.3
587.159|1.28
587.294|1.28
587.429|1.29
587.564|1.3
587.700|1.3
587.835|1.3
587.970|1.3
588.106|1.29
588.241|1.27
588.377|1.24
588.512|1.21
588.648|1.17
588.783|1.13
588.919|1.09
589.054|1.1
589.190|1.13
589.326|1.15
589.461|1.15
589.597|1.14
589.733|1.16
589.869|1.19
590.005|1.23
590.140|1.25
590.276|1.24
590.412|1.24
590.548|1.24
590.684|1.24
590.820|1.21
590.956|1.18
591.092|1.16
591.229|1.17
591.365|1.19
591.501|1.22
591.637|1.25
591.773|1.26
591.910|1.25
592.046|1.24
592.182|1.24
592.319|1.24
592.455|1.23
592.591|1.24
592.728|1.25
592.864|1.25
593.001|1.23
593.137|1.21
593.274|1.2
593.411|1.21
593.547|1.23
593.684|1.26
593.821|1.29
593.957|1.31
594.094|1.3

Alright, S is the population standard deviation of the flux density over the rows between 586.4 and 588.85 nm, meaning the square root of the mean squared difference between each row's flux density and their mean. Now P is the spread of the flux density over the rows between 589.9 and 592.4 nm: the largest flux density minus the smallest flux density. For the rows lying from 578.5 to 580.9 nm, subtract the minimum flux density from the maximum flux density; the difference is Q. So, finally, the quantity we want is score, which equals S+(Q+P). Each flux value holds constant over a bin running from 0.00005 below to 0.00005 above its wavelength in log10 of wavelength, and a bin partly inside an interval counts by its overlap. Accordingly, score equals 0.29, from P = 0.10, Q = 0.14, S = 0.049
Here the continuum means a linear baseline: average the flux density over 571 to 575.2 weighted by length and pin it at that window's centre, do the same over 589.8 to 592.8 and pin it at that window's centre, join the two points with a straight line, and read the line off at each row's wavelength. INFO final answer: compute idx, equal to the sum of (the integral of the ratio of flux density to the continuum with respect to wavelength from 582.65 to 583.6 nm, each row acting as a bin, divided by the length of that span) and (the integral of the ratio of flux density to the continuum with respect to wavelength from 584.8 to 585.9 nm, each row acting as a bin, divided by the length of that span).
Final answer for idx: 2.01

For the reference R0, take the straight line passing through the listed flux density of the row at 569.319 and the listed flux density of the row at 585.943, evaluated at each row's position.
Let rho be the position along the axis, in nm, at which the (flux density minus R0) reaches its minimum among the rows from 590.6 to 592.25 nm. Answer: 591.092 nm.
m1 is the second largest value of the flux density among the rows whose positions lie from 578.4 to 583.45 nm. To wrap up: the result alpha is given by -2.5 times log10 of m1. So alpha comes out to -0.365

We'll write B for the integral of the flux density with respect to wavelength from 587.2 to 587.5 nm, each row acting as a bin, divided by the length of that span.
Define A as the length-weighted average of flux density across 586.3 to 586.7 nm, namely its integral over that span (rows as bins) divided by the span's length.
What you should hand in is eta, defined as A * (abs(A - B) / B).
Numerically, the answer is 0.05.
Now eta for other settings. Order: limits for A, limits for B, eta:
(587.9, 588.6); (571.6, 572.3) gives 0.01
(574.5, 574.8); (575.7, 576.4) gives 0.05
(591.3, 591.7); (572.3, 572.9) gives 0.11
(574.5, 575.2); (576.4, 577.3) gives 0.03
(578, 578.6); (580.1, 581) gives 0.05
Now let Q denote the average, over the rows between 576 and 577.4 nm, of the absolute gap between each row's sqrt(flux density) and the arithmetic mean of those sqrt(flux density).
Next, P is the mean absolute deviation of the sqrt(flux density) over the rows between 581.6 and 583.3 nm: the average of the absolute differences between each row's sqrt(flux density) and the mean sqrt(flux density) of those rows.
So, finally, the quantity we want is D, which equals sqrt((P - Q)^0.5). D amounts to 0.257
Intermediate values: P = 0.015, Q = 0.010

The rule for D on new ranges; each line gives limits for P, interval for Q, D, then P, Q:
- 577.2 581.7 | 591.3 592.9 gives 0.318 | 0.016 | 0.006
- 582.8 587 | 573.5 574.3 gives 0.313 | 0.016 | 0.006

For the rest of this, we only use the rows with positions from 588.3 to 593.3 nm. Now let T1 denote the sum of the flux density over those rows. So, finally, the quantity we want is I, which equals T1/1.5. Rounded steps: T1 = 45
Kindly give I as 30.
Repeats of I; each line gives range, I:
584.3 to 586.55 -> 14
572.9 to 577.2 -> 28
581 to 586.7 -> 36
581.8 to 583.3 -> 9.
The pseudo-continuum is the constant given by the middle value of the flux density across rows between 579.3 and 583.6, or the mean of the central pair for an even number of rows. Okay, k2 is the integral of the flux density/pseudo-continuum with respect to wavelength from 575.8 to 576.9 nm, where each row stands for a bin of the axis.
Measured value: 1.1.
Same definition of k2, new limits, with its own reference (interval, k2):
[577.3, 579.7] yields 2.3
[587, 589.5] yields 2.3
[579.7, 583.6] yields 3.9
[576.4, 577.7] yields 1.3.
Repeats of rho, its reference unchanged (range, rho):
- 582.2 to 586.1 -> 584.999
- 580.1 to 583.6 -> 583.519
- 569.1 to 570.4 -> 569.319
